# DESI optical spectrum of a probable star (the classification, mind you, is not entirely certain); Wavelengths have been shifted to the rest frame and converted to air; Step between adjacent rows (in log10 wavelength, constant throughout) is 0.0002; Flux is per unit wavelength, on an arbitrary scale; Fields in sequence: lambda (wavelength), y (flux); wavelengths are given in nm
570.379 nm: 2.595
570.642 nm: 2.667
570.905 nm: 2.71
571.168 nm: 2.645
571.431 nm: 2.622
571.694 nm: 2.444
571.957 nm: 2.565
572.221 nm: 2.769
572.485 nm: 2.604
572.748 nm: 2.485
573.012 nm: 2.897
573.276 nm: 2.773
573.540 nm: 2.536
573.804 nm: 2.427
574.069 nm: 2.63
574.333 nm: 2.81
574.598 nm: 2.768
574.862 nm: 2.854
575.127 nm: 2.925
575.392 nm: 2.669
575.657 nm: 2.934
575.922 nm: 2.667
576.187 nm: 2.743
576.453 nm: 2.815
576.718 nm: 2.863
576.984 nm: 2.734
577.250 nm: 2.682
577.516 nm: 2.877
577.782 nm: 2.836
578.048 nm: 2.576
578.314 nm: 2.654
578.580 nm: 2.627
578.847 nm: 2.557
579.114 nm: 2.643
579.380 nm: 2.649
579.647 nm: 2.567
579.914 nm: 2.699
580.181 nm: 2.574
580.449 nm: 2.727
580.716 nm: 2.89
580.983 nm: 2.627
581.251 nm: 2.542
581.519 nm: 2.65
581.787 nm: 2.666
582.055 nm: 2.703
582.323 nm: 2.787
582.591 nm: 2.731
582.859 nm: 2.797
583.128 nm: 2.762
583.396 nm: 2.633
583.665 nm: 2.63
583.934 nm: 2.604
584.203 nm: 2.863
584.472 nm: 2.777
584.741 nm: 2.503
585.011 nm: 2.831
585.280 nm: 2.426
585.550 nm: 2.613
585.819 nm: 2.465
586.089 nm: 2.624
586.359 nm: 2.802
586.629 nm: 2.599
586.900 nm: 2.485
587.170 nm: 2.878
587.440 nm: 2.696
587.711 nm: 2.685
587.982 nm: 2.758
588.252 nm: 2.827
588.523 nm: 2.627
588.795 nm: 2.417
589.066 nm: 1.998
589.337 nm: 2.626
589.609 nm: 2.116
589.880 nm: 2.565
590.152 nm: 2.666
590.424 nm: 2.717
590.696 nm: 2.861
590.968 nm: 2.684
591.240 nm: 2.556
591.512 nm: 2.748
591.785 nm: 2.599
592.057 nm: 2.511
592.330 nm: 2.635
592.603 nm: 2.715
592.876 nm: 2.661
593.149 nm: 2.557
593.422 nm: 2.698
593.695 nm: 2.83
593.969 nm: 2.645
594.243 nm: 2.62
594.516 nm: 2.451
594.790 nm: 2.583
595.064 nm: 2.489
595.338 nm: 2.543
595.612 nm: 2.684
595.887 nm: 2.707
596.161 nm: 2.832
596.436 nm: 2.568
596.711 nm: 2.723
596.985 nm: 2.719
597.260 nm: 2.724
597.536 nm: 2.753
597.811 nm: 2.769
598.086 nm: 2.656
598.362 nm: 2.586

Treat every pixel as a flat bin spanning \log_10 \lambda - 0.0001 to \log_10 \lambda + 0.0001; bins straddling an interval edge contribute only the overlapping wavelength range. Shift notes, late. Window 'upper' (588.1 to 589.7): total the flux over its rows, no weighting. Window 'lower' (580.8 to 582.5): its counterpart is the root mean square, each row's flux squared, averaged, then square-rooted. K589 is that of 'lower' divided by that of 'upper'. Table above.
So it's 0.182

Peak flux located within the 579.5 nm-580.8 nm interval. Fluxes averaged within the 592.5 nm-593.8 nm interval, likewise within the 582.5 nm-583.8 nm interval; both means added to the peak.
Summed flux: 8.29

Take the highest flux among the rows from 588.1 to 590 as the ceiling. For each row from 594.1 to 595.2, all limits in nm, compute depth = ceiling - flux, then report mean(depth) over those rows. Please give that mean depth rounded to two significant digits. 0.29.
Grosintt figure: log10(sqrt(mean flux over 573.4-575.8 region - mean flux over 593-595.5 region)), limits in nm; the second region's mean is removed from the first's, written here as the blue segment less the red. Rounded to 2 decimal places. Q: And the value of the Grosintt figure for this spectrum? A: -0.45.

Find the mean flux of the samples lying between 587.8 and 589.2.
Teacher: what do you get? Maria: 2.53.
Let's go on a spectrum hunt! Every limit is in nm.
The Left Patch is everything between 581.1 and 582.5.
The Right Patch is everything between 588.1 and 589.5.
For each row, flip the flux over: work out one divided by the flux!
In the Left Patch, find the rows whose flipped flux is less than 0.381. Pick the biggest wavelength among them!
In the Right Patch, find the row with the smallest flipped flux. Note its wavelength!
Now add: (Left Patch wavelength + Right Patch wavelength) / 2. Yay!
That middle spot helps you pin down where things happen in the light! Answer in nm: 585.29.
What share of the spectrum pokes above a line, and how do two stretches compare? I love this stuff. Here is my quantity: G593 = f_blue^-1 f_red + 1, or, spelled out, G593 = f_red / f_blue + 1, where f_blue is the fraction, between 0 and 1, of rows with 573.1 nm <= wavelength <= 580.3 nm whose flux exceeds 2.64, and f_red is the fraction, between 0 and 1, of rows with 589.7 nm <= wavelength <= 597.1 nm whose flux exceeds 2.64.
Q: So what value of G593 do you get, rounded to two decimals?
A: 1.79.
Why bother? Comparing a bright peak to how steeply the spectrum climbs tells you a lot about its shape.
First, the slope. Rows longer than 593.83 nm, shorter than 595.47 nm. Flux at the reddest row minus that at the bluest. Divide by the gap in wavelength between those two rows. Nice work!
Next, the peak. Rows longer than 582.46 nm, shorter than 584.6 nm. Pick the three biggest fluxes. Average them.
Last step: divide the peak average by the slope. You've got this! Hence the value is -38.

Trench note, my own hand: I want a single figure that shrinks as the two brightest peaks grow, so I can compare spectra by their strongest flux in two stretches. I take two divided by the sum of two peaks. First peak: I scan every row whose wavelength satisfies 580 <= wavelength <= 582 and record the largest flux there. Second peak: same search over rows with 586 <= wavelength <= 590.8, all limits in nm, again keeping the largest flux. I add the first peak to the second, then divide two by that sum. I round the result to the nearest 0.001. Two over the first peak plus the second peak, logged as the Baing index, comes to 0.347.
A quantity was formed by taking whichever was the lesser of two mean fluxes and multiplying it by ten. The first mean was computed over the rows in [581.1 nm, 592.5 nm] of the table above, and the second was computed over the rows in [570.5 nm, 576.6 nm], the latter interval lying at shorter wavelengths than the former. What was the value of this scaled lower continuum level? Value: 26.35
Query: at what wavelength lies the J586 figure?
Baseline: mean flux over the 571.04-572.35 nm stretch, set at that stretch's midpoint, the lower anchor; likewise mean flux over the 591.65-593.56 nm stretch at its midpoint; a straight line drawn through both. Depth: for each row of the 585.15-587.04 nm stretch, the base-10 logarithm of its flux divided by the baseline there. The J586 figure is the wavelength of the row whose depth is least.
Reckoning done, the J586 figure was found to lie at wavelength 585.280 nm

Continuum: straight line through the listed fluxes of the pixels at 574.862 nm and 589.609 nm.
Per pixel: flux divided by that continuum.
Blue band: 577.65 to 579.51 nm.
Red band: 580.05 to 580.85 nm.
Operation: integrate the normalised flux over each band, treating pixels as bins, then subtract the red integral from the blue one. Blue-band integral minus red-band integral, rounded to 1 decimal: 1.0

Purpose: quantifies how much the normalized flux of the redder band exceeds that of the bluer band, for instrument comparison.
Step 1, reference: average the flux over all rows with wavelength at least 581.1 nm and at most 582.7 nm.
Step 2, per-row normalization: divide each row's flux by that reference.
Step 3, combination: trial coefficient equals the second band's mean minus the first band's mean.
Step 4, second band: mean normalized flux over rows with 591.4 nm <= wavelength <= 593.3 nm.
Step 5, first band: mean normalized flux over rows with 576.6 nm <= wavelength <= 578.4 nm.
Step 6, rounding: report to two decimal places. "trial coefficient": -0.04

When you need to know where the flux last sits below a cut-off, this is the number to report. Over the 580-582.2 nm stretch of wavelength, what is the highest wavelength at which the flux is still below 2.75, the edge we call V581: 582.055 nm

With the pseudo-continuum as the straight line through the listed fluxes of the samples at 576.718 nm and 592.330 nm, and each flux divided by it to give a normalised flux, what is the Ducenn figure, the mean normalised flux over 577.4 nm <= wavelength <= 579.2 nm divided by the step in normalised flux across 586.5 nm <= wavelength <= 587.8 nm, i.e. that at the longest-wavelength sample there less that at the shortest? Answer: 25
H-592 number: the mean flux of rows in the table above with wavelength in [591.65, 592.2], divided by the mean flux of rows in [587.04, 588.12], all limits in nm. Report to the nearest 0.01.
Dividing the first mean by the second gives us 0.93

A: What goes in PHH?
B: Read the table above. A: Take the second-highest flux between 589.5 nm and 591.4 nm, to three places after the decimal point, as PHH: 2.717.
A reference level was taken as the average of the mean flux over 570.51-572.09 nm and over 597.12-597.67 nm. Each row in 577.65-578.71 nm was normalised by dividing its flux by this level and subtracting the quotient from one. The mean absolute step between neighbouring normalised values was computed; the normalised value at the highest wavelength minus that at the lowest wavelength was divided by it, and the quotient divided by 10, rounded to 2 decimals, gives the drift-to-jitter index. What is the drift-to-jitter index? 0.17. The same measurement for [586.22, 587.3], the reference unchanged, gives -0.03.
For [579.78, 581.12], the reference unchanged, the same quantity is 0.04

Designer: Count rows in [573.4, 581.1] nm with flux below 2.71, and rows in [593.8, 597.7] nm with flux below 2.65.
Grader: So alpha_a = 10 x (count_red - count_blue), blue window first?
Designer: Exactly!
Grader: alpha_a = -90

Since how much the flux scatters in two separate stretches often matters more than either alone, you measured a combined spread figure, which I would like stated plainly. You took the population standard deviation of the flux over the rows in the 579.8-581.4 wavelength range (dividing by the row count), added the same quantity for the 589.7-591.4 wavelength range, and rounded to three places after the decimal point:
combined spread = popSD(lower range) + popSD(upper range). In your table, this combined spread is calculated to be 0.218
